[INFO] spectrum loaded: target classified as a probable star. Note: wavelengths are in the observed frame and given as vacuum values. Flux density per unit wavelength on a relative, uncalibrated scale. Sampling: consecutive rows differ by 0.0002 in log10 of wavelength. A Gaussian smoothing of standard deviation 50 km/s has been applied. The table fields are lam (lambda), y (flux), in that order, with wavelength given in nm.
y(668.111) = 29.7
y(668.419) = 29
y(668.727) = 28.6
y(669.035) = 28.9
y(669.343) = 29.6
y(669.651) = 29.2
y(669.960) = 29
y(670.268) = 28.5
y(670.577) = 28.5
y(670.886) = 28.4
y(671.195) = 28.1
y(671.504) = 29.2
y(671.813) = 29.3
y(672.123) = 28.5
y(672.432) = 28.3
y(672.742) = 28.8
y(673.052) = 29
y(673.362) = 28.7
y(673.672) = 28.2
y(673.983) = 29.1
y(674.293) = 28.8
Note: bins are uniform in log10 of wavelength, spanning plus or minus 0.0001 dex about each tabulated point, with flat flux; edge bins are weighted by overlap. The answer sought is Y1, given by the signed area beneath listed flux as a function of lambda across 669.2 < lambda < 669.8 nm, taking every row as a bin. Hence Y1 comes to 18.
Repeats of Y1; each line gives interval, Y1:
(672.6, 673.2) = 17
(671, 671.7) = 20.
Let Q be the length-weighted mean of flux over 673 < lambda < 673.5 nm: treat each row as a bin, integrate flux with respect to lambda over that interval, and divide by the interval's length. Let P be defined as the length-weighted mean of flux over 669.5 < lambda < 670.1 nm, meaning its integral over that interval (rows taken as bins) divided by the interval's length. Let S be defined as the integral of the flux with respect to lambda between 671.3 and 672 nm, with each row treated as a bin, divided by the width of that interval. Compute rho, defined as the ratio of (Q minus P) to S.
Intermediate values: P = 29.1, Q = 28.8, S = 29.1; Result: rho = -0.009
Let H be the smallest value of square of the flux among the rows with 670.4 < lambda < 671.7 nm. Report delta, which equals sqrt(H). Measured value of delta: 28.1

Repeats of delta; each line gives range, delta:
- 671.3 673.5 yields 28.3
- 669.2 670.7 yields 28.5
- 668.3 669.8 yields 28.6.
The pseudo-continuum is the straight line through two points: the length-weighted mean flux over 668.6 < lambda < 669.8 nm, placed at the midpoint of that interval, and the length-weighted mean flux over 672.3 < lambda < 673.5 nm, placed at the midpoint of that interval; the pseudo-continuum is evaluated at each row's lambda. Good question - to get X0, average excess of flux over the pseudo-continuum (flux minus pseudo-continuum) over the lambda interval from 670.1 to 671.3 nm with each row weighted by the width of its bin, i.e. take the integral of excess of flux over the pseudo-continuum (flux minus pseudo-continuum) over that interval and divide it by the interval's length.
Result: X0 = -0.54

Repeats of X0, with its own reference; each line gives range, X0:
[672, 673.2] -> -0.08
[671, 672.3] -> -0.08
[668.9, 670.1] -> 0.12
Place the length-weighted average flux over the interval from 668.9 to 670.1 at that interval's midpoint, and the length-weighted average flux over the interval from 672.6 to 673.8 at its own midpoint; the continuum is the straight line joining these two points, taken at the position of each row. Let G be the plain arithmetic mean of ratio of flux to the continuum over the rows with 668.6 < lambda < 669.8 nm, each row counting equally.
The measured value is 0.995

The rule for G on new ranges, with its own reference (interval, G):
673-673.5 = 1.006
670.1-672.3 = 0.989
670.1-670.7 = 0.981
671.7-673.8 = 0.998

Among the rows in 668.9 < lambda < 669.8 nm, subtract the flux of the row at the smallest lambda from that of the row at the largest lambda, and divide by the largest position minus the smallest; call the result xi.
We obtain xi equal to 0.5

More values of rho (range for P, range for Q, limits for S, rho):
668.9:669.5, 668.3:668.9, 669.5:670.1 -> -0.017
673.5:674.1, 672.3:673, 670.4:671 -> 0.000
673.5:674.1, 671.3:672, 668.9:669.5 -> 0.018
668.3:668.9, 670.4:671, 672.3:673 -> -0.012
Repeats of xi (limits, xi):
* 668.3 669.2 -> -0.2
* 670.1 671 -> -0.2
